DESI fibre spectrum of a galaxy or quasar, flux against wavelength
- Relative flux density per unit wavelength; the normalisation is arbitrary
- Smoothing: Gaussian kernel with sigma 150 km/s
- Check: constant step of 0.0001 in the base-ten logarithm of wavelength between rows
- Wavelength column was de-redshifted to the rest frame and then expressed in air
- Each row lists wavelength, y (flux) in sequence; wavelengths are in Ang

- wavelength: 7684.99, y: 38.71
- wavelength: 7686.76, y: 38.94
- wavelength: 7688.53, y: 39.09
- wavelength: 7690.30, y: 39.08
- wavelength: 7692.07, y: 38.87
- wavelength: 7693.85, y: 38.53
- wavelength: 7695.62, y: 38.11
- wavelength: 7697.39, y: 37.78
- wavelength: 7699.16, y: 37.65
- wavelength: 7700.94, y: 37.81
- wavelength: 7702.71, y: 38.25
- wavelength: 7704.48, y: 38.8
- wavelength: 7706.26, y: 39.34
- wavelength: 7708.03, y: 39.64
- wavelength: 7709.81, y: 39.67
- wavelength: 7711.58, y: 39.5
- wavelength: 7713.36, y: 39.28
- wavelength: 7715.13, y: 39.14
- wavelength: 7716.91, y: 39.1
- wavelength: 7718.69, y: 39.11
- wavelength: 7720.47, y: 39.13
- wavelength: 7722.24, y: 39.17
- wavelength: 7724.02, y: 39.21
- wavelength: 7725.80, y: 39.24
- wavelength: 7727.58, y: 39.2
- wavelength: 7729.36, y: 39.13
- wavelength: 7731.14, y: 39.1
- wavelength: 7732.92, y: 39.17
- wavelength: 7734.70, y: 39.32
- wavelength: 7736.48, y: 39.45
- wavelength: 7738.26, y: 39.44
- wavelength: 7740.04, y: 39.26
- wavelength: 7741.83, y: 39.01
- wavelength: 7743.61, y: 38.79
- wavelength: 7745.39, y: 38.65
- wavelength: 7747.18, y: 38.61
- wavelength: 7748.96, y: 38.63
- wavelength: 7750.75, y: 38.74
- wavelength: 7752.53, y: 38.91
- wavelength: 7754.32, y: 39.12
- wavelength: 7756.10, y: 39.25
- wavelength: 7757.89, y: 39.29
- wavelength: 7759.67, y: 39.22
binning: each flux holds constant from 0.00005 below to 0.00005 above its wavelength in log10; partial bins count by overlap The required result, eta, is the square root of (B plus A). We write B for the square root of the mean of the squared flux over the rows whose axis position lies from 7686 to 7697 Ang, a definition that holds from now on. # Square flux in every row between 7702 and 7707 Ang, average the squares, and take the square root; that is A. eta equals 8.81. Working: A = 38.80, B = 38.77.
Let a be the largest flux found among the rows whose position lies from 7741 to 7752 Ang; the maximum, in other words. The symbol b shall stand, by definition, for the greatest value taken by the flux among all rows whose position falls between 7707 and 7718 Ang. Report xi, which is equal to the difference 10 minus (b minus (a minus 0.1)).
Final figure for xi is 9.2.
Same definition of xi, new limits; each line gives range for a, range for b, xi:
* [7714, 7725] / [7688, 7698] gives 10.0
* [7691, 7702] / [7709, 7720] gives 9.1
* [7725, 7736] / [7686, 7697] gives 10.1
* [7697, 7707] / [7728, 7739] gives 9.8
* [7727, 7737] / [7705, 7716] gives 9.7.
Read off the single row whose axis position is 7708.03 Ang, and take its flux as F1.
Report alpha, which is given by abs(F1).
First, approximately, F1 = 39.64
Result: 39.6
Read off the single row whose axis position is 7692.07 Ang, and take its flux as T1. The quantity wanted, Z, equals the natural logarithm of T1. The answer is 3.66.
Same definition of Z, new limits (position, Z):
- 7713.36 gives 3.67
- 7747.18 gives 3.65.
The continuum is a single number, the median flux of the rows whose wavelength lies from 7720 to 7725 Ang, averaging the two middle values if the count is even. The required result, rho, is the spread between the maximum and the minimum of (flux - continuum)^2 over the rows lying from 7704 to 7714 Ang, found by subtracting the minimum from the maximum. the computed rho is 0.24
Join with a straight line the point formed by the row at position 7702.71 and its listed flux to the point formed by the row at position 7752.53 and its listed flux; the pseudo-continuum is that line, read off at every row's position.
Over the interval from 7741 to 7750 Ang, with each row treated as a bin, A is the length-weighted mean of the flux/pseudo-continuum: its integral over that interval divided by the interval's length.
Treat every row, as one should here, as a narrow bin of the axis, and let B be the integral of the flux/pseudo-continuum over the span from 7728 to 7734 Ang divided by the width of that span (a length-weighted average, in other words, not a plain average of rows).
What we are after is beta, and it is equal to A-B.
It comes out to -0.016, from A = 1.00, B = 1.01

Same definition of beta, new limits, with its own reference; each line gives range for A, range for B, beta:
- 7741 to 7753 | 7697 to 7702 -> 0.010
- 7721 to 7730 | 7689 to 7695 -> -0.001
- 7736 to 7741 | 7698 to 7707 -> 0.014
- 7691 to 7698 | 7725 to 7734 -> -0.009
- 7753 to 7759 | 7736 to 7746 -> -0.002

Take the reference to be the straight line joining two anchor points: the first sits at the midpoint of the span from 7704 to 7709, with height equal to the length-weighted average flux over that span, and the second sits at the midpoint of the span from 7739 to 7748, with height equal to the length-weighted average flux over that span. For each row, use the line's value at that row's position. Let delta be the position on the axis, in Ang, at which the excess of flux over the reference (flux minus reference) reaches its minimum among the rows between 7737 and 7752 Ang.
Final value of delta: 7747.18 Ang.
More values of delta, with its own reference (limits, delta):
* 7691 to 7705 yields 7699.16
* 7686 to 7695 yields 7693.85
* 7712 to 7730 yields 7716.91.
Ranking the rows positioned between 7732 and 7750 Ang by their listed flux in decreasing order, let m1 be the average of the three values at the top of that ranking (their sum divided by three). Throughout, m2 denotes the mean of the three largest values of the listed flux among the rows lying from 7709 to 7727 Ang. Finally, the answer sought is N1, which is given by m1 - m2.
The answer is -0.1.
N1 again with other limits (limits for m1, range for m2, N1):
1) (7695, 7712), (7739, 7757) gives 0.4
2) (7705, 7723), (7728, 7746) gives 0.2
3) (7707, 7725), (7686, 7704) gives 0.6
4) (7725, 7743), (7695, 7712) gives -0.2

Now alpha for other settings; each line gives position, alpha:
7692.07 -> 38.9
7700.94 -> 37.8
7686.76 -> 38.9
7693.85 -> 38.5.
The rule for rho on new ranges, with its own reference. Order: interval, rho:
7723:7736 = 0.02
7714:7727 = 0.00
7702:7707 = 0.82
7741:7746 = 0.24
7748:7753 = 0.22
